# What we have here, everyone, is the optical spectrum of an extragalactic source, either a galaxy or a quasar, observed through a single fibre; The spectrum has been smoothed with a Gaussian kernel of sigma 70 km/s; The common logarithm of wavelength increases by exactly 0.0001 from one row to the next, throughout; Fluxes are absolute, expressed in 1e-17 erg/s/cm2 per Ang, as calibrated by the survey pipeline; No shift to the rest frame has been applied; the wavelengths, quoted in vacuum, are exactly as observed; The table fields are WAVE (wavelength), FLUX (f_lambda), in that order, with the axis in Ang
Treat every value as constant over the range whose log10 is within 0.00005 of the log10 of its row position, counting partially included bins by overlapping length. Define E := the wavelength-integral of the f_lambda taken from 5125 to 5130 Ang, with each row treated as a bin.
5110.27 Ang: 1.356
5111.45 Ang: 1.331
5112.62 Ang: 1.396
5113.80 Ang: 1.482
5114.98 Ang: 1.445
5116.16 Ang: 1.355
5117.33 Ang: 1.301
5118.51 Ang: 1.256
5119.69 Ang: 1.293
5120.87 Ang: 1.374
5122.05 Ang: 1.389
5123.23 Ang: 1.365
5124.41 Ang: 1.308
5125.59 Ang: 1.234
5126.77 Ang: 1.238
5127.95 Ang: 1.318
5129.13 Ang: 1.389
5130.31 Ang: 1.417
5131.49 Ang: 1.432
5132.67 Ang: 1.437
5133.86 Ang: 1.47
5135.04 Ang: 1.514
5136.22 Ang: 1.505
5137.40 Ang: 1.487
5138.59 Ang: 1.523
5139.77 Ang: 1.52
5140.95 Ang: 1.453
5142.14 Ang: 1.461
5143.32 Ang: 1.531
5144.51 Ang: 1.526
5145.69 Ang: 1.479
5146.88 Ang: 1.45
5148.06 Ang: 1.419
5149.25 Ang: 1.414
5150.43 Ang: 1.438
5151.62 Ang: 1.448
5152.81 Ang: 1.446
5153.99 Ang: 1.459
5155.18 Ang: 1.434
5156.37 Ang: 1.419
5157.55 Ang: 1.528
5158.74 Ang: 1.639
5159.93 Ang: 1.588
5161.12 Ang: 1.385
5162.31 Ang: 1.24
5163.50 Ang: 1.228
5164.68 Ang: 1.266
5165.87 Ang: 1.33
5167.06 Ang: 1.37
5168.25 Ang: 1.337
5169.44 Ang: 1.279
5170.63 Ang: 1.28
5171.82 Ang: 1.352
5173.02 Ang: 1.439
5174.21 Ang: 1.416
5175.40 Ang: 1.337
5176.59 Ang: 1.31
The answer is 6.5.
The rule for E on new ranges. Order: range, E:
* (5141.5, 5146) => 6.7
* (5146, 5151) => 7.2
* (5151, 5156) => 7.2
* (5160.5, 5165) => 5.8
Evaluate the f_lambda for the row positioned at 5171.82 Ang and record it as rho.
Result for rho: 1.352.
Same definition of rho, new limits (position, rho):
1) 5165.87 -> 1.33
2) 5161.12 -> 1.385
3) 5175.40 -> 1.337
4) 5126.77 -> 1.238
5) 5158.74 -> 1.639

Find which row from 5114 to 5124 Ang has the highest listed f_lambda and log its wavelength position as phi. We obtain 5114.98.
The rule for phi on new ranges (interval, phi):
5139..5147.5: 5143.32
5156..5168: 5158.74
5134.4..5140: 5138.59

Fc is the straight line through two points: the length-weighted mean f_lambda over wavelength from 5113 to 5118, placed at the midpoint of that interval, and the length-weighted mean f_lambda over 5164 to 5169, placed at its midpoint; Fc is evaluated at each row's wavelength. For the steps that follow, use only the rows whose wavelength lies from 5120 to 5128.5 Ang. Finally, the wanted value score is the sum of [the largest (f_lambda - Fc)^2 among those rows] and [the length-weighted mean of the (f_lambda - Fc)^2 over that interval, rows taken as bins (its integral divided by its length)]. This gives 0.029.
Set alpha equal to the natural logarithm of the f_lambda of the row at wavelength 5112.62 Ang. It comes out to 0.334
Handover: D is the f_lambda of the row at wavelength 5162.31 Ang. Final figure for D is 1.24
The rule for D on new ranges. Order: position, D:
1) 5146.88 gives 1.45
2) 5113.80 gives 1.482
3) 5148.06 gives 1.419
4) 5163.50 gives 1.228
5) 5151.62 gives 1.448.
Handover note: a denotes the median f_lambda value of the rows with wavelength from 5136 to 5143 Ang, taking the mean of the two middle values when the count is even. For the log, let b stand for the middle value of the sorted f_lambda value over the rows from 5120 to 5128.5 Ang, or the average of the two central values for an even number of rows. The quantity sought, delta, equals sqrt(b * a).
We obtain 1.40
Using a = 1.50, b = 1.32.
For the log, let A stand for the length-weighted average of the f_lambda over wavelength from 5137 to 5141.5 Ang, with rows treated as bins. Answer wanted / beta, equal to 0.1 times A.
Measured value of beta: 0.1497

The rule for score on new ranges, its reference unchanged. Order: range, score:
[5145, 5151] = 0.025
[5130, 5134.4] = 0.015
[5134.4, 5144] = 0.050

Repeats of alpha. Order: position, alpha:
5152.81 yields 0.369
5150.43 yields 0.363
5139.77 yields 0.419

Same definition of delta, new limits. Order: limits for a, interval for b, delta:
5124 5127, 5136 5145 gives 1.37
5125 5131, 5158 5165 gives 1.32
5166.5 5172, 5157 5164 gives 1.40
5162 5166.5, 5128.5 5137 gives 1.34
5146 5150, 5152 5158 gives 1.43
